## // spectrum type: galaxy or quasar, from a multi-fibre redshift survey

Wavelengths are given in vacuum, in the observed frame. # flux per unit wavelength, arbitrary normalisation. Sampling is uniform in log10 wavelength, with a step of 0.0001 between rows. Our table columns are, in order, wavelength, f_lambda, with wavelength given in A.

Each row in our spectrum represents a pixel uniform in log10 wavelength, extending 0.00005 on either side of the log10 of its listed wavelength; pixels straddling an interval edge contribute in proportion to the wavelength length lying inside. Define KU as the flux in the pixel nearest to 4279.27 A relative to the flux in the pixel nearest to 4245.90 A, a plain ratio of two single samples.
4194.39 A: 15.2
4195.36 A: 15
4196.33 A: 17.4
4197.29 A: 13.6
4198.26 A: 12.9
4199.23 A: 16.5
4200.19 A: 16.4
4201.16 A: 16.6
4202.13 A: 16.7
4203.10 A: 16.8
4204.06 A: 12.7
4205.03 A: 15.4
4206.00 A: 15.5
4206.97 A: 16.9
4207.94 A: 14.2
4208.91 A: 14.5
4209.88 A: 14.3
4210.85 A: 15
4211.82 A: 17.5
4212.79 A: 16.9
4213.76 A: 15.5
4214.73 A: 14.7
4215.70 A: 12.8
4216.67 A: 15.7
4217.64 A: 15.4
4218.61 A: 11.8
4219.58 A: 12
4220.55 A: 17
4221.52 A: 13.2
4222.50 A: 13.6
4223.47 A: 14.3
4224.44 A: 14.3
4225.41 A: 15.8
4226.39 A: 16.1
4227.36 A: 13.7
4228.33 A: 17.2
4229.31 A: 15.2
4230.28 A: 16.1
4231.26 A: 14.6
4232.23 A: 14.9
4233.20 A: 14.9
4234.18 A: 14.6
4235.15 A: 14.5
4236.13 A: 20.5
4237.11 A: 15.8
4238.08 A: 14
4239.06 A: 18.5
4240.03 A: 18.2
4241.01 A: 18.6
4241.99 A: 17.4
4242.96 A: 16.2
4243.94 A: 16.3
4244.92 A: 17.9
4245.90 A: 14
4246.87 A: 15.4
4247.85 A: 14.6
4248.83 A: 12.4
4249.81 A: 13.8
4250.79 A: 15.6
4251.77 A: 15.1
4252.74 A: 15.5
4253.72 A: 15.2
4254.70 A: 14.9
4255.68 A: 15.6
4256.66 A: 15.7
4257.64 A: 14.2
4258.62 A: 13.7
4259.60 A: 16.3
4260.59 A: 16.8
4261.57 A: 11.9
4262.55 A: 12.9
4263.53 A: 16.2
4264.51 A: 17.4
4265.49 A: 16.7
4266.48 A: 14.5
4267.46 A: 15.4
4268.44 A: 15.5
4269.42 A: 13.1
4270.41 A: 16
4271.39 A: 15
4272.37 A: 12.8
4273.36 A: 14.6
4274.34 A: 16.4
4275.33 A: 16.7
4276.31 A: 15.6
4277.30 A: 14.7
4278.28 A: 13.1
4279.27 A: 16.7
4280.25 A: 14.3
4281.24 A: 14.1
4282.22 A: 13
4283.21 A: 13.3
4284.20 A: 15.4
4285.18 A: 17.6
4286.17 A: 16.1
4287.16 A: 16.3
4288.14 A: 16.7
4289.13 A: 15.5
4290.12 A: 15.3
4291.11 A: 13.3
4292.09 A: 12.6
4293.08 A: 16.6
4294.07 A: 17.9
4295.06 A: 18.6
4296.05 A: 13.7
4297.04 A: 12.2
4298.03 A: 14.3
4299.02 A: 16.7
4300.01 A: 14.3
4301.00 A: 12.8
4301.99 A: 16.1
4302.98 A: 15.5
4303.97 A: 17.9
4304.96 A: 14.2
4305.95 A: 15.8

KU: 1.19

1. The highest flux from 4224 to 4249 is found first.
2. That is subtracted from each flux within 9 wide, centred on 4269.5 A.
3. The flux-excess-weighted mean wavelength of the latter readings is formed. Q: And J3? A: 4269.7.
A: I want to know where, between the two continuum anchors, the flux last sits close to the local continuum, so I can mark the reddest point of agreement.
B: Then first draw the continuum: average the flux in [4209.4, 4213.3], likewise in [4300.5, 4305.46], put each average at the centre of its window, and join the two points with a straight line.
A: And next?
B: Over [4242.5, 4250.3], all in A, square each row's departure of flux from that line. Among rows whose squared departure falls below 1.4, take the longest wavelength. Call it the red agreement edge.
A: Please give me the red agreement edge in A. 4247.85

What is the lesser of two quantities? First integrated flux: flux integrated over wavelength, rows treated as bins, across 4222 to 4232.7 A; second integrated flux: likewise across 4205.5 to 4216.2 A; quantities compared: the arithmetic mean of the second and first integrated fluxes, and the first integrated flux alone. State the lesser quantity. 161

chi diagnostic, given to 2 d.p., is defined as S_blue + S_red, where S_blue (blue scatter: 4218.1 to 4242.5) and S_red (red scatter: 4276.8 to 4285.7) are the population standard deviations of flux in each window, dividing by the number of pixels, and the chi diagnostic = 3.59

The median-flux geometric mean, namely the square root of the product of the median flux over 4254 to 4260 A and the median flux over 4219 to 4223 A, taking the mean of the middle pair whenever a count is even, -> 14.3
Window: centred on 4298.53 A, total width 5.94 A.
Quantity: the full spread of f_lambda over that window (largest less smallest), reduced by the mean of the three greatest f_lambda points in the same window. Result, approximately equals -10.6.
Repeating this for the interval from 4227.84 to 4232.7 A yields -13.6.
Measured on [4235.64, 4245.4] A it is -12.7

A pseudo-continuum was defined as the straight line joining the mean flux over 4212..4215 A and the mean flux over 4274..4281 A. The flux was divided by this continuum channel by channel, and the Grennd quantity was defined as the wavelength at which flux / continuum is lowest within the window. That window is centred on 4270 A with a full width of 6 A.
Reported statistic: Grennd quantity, 4272.37 A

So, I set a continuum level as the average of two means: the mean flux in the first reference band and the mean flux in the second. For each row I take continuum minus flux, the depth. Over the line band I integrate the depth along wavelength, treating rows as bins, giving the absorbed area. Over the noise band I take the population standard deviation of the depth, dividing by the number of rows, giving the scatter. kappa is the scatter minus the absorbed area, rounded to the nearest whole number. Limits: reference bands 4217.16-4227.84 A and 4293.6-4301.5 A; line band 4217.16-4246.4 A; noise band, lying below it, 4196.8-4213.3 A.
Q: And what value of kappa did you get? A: 27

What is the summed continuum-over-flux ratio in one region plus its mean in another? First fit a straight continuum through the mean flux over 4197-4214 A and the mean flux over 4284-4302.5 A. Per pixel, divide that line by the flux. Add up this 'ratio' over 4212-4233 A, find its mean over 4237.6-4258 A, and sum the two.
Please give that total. 23.1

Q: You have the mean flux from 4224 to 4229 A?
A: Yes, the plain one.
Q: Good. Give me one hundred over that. 6.5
